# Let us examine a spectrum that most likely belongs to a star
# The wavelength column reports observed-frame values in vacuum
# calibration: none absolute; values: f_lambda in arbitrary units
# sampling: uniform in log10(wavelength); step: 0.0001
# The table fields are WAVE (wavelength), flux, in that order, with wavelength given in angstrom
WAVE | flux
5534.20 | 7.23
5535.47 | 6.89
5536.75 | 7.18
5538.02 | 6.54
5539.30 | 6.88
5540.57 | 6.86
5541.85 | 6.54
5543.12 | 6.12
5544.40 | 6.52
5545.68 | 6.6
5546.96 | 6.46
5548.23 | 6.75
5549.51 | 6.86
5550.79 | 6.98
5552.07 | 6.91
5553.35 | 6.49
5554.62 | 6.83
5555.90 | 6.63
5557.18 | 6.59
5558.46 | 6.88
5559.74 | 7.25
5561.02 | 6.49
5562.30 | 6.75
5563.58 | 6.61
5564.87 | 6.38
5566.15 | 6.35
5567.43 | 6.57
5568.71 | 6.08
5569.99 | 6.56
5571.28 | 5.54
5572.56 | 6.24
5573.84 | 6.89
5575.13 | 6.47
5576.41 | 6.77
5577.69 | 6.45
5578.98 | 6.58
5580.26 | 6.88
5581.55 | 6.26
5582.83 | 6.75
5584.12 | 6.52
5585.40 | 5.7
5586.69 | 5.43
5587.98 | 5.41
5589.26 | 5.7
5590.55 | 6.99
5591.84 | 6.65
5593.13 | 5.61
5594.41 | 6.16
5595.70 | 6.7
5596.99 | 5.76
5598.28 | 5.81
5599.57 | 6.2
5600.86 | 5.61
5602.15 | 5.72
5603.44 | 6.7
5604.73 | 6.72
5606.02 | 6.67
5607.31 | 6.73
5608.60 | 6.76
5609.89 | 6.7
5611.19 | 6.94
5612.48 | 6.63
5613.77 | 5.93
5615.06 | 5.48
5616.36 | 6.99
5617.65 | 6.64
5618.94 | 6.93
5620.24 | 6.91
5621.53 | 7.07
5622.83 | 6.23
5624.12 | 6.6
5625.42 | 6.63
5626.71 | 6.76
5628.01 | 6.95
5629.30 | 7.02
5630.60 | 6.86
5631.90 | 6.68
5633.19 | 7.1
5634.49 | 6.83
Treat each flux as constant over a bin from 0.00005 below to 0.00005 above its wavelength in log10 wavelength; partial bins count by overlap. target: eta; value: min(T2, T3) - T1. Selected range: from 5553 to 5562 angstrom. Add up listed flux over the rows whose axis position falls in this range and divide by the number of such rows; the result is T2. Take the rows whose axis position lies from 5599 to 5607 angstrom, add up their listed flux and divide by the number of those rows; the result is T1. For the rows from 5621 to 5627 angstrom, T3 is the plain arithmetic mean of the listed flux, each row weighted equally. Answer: 0.39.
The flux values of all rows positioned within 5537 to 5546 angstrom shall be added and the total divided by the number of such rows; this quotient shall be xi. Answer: 6.58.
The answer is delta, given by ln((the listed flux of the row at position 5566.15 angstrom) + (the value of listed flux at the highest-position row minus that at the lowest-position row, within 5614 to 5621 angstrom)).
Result 2.05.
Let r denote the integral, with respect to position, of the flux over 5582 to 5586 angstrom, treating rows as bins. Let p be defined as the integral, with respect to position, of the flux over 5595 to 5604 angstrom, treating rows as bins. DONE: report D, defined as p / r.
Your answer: 2.2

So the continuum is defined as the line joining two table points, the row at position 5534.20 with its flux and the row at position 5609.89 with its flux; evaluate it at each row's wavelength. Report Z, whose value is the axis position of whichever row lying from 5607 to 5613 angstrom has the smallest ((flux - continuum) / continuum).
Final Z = 5612.48 angstrom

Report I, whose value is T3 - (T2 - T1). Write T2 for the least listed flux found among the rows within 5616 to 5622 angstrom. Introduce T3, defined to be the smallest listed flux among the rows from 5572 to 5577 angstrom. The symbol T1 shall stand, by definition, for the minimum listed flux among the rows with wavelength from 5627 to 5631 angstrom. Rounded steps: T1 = 6.86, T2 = 6.64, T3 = 6.24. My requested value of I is 6.5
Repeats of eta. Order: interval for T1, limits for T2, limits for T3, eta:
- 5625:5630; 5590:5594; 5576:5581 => -0.42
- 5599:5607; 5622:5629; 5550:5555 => 0.36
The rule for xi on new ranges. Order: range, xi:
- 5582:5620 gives 6.29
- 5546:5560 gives 6.78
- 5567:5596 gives 6.30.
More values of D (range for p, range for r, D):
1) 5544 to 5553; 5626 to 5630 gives 2.2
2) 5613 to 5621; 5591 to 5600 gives 0.9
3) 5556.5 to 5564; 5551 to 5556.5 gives 1.4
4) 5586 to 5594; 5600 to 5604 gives 2.0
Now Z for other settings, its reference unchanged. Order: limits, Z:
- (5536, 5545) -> 5543.12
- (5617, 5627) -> 5622.83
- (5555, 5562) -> 5561.02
